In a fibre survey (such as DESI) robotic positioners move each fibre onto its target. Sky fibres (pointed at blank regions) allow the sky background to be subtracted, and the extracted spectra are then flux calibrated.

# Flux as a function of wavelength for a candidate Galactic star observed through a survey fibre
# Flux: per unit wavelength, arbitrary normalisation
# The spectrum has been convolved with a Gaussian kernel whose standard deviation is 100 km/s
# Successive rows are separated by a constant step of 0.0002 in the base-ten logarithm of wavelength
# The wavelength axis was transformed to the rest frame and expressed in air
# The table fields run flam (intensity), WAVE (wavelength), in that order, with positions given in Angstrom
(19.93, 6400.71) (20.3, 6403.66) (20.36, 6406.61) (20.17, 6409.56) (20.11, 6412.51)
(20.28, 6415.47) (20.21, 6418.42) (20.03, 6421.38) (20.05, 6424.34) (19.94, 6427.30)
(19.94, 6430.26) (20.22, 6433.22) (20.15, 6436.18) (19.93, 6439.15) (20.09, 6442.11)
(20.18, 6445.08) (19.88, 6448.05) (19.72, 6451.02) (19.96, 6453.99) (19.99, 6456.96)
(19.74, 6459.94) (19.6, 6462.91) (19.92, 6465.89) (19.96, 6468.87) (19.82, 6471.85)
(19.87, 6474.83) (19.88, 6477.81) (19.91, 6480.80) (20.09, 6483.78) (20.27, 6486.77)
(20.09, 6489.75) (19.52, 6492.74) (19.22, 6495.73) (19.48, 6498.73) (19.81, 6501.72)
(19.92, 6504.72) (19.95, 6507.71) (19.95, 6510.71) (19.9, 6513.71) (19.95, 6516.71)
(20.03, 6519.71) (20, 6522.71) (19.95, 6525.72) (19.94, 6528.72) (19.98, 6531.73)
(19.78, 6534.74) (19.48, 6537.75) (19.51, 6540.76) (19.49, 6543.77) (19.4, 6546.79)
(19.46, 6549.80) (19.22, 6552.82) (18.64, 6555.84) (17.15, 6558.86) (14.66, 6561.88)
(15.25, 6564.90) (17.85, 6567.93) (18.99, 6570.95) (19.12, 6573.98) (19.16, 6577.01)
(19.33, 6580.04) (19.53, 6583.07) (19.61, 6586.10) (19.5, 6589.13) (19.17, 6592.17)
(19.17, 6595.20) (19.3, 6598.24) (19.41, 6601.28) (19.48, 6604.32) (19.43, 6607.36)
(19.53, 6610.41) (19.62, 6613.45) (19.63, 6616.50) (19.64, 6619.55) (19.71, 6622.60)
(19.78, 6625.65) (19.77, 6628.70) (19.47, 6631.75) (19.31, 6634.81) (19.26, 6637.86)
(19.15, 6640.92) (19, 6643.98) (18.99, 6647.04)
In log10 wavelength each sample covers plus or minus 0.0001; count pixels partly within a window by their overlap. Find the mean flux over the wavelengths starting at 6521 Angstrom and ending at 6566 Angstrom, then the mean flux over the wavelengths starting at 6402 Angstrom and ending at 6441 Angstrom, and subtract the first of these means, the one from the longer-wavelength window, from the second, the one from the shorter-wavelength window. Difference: 1.3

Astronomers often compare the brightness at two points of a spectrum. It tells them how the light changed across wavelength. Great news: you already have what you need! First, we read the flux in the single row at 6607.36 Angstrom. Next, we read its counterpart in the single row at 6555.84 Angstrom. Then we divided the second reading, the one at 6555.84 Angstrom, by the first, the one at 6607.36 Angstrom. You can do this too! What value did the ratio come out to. 0.96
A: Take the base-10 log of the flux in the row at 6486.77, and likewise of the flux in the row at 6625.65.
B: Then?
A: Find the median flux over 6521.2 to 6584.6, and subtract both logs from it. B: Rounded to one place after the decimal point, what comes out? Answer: 16.8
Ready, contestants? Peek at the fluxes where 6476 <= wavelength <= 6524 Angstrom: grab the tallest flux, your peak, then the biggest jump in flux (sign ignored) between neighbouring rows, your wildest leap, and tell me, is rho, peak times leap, 11.6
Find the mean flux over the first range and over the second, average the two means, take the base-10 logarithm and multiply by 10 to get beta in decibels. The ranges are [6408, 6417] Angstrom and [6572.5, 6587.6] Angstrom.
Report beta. 13.0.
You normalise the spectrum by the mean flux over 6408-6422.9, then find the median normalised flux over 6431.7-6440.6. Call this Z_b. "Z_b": 1.00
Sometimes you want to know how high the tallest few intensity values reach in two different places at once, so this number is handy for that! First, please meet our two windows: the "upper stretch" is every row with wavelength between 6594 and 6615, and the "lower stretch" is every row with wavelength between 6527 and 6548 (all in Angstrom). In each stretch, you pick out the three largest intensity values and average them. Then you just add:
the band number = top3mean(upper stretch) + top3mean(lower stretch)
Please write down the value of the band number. 39.4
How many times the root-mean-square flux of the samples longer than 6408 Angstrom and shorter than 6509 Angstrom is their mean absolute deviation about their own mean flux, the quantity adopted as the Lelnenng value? 0.008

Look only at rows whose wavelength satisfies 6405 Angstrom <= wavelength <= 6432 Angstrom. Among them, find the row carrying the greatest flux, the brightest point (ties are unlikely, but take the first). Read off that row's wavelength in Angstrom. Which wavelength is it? 6406.61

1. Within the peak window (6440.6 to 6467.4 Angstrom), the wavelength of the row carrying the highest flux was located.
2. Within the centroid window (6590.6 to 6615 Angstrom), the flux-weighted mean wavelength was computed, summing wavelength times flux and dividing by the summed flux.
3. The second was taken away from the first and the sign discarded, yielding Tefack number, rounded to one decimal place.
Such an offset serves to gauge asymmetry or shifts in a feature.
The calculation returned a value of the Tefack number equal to 157.8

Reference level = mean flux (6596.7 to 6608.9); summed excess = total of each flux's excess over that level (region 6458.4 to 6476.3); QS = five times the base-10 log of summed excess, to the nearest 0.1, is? 2.0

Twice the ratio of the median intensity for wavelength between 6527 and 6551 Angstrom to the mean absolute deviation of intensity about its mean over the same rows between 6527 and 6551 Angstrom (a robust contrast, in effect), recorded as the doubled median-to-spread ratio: 193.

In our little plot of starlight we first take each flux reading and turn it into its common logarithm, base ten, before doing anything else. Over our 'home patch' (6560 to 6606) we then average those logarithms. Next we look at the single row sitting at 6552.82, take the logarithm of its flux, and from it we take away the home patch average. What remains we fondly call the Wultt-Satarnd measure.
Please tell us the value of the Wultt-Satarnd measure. 0.015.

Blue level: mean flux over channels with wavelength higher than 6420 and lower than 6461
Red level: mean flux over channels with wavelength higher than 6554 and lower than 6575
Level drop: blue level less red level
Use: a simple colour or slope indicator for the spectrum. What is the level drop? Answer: 2.6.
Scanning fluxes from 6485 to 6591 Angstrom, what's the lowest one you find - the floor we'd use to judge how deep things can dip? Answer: 14.66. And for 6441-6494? 19.52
